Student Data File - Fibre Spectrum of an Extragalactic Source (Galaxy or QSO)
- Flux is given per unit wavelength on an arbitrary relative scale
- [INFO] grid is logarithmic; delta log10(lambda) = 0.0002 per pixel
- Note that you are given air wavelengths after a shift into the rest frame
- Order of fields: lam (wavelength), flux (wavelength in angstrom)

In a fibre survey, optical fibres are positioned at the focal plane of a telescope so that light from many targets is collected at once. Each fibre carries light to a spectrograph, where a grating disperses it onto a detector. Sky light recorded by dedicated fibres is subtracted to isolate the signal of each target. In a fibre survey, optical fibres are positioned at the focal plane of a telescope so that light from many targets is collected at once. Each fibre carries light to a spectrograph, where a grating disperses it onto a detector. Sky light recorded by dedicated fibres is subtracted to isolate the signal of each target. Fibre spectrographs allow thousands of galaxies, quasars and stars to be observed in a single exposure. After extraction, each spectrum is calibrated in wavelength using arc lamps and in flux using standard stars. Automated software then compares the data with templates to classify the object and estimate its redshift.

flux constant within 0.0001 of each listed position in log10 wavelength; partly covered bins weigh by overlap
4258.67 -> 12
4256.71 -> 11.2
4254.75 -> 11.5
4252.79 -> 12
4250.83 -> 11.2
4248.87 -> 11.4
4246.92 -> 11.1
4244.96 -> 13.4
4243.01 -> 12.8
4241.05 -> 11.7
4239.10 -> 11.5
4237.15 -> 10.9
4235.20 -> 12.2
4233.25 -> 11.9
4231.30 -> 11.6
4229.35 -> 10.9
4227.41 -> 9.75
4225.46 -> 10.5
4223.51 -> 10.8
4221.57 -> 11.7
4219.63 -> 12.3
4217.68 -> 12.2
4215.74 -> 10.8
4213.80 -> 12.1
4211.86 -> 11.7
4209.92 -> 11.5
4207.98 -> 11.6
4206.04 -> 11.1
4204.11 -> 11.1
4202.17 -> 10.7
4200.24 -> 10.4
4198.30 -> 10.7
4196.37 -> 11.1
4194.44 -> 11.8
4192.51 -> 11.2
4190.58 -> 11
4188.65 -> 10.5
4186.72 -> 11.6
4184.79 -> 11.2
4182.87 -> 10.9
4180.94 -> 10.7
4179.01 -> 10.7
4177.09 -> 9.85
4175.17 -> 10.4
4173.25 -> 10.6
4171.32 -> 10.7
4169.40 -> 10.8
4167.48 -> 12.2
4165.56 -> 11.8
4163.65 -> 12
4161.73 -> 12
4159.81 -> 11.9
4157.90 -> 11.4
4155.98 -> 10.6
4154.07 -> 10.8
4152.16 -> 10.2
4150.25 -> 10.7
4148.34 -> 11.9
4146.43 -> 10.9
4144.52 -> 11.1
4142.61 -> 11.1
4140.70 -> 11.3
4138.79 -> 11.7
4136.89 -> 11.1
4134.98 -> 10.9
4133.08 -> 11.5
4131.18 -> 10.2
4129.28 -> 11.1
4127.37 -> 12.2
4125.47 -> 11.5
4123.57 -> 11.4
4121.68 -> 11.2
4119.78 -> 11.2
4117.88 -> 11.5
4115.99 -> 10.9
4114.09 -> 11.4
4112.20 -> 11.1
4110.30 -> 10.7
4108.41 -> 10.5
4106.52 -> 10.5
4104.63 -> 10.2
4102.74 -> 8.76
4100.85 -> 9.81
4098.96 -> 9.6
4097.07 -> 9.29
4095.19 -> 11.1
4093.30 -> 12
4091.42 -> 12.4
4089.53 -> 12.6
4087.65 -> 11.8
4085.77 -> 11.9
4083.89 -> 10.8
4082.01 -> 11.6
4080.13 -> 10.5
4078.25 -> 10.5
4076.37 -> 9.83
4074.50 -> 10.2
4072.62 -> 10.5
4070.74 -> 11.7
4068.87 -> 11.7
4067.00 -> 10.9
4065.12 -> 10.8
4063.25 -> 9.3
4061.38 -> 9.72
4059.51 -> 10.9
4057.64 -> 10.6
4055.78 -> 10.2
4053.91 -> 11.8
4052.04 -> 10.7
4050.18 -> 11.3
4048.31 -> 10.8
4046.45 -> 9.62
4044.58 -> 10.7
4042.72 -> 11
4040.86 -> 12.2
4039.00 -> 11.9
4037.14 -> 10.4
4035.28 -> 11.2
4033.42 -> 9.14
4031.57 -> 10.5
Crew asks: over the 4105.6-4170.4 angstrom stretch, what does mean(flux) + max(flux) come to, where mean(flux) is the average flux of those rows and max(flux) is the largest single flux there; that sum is 23.4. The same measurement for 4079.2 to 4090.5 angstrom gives 24.1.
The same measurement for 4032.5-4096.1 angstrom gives 23.6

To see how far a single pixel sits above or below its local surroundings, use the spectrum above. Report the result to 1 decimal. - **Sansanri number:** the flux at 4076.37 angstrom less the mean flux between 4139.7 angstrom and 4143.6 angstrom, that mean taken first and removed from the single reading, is -1.4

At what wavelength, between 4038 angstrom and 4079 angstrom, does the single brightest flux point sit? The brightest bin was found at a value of 4040.86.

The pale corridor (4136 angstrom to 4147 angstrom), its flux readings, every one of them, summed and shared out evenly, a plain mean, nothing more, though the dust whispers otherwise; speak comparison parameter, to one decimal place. 11.2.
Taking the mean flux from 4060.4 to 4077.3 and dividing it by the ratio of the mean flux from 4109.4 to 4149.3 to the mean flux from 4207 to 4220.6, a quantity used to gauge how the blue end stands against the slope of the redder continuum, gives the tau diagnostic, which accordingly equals 11.0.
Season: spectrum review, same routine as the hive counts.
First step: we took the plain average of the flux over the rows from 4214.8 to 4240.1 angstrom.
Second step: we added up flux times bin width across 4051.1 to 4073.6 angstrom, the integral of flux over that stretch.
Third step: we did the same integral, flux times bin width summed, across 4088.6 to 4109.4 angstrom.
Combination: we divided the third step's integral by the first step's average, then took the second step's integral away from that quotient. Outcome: -222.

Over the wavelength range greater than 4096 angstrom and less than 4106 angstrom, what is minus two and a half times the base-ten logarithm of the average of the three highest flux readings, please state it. -2.49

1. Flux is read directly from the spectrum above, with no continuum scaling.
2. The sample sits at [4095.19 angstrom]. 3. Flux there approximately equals 11.1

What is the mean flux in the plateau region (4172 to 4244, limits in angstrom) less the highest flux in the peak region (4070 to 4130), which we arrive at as -1.41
